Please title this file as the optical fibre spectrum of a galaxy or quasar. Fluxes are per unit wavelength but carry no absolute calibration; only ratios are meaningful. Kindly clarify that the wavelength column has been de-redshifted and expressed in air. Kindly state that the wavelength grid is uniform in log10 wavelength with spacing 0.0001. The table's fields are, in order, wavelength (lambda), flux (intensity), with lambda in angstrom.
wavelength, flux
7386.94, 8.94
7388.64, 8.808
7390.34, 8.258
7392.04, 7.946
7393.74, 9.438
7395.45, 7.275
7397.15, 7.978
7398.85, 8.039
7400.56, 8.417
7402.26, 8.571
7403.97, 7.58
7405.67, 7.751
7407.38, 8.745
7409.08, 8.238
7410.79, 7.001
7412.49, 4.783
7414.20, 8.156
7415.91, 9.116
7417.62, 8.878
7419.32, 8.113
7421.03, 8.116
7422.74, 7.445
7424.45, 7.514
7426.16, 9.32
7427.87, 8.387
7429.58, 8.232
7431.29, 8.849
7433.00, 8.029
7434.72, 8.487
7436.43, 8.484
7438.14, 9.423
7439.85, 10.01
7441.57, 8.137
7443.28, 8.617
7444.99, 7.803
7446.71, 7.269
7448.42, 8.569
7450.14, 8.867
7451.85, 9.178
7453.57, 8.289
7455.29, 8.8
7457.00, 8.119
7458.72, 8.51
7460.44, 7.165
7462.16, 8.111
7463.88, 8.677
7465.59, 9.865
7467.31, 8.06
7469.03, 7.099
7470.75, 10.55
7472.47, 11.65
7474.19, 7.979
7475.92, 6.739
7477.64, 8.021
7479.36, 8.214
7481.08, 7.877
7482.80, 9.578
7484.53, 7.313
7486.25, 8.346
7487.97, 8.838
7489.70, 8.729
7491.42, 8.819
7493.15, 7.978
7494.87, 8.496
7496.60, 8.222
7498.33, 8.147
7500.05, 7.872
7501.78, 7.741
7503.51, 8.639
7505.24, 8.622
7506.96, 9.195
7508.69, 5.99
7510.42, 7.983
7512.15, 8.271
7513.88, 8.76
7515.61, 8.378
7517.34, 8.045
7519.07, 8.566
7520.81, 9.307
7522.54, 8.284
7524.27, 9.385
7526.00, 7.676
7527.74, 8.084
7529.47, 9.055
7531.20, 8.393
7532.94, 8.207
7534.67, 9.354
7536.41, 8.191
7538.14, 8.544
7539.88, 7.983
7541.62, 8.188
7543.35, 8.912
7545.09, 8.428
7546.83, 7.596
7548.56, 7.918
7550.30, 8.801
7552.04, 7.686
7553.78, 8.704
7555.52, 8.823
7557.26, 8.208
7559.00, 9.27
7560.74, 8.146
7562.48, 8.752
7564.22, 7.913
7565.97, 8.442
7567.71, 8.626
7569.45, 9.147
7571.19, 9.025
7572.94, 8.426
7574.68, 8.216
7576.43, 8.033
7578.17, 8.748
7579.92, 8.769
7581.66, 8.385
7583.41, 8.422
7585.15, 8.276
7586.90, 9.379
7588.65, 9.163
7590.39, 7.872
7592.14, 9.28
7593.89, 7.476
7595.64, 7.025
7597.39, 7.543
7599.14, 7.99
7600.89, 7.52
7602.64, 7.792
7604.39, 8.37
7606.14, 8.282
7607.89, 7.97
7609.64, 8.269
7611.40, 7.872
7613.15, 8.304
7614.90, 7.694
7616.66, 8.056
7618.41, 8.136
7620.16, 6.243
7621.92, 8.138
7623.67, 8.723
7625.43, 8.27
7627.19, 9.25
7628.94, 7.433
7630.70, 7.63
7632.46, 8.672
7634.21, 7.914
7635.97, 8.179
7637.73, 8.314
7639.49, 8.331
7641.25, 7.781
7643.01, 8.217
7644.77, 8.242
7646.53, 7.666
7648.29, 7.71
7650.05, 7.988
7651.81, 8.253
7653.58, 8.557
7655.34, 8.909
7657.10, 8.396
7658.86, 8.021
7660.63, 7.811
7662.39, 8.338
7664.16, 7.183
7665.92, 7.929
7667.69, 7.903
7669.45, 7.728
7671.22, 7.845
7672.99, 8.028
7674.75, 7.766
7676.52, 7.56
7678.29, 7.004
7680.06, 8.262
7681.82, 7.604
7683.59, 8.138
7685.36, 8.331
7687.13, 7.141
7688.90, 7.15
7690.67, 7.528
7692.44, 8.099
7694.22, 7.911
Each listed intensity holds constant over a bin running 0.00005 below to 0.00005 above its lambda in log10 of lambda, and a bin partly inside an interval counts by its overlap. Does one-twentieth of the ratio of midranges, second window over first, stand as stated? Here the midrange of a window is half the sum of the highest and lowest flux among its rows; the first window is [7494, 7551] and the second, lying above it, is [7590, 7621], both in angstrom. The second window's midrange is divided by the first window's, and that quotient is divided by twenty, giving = 0.050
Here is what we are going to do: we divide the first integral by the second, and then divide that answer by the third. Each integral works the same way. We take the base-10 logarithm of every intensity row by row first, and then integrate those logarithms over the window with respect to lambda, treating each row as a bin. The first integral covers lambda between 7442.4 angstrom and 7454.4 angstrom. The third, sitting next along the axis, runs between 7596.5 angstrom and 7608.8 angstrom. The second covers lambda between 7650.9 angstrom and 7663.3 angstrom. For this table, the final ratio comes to 0.088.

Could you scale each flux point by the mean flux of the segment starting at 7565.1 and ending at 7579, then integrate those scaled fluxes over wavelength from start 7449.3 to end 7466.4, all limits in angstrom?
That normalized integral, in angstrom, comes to 17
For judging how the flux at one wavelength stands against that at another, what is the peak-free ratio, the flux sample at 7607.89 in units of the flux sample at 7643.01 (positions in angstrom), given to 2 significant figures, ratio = 0.97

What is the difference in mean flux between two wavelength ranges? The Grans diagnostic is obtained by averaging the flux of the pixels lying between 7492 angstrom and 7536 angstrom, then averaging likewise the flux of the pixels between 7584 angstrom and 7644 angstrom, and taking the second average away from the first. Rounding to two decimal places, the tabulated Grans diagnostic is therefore 0.25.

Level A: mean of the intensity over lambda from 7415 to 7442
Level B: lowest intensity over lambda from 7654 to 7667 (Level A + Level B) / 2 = 7.86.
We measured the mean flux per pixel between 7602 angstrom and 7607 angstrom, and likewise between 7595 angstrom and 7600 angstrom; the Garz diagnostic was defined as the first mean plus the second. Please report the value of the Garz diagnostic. 15.7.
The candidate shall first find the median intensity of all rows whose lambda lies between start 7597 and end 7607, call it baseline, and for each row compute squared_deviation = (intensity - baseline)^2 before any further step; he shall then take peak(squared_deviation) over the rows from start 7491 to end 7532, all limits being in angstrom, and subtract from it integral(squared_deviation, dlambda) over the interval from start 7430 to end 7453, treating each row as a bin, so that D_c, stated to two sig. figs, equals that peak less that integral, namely -18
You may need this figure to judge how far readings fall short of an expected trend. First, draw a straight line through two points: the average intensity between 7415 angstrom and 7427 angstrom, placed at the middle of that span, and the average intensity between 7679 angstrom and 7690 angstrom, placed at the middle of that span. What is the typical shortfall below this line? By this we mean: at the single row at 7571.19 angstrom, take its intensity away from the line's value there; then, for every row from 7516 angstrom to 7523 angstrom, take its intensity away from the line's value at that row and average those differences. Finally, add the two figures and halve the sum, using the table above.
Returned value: -0.7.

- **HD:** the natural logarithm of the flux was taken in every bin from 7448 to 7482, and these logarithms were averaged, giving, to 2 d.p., 2.13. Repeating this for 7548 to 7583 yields 2.14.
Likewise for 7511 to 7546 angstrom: 2.14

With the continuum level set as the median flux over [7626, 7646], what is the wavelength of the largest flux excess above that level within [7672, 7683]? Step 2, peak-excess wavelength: 7680.06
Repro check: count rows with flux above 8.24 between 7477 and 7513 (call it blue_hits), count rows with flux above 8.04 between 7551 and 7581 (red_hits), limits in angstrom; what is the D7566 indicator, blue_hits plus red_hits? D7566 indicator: 24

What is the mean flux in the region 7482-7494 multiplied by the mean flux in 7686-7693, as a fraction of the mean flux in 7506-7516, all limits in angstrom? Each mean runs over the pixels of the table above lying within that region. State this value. 7.9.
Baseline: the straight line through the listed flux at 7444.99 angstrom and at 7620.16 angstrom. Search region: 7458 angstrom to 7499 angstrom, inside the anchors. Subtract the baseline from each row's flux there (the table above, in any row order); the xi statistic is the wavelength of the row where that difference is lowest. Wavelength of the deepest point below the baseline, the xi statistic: 7475.92 angstrom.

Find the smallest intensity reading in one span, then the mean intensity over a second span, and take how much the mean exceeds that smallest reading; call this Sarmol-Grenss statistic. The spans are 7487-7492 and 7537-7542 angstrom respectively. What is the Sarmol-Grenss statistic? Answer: -0.5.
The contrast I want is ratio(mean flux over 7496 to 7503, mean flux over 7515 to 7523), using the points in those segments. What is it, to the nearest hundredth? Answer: 0.94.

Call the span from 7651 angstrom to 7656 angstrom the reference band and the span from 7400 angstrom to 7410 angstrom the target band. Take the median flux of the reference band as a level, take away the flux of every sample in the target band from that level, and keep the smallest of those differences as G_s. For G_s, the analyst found -0.19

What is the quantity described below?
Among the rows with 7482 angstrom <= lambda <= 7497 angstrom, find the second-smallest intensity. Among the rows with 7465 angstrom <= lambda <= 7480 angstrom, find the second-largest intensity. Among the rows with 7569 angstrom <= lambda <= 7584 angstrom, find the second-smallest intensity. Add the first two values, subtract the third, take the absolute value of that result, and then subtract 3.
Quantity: 7.31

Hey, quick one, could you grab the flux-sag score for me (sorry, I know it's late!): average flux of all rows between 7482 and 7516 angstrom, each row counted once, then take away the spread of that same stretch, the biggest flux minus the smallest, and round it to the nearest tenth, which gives 4.7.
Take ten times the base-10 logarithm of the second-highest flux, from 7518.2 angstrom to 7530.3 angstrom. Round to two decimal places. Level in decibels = 9.69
